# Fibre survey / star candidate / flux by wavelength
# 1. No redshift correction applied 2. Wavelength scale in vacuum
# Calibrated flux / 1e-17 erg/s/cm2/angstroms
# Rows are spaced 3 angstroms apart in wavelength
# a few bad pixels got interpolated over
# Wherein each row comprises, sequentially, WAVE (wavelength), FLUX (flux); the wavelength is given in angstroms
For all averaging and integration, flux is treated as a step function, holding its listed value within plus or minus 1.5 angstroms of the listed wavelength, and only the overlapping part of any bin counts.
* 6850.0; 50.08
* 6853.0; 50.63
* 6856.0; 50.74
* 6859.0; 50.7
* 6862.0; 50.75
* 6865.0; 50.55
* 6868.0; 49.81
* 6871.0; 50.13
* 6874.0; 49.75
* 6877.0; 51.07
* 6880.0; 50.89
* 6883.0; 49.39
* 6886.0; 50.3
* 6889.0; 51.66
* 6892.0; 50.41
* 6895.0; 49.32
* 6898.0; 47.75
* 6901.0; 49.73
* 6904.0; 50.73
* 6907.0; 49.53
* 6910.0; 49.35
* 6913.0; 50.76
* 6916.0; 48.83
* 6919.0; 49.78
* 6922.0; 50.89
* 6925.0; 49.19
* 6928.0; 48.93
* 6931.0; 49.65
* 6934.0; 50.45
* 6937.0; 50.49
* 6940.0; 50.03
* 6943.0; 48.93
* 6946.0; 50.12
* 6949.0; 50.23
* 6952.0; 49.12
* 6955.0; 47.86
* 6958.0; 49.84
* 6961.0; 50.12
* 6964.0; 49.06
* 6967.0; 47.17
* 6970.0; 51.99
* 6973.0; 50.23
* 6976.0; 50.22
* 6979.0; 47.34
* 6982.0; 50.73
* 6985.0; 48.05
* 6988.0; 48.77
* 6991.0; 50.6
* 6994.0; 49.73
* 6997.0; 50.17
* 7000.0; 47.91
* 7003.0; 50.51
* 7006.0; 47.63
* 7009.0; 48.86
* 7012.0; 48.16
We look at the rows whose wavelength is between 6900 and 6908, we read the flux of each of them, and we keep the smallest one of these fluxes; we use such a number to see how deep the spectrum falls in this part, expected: 49.53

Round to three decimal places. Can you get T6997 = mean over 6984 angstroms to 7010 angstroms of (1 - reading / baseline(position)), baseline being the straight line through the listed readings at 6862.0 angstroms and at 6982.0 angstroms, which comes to 0.031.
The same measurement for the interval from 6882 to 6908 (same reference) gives 0.017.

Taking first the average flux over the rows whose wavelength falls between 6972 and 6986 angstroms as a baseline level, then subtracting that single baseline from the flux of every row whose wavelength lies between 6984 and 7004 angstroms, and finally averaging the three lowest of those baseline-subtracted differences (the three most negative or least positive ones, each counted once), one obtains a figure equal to -1.1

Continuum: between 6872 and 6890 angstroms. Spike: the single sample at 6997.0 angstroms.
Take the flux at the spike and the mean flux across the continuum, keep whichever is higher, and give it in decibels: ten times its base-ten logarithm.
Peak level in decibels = 17.03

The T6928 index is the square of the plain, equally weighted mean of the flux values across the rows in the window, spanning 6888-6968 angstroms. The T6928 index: 2463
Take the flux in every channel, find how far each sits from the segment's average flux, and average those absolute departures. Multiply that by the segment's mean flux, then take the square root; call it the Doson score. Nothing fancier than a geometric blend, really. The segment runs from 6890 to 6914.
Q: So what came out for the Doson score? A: 5.9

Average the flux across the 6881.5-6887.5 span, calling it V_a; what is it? 49.8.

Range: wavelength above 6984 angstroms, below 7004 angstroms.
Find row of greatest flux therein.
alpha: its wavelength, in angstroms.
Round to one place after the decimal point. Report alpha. 6991.0 angstroms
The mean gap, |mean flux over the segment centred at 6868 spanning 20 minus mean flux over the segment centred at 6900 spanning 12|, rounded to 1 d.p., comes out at 1.0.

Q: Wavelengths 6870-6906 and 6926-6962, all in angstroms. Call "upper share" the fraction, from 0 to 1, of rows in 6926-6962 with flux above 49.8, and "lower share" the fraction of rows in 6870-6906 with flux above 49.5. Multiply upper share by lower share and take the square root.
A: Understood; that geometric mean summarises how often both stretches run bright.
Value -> 0.66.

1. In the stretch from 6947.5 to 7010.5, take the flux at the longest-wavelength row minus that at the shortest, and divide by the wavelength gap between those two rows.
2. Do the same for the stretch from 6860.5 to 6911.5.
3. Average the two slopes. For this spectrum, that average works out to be -0.026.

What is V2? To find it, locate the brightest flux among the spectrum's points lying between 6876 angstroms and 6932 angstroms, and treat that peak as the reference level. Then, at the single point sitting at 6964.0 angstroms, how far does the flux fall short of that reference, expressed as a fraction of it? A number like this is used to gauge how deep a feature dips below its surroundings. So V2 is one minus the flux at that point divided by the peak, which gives 0.050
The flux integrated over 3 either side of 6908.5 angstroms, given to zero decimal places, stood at 297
